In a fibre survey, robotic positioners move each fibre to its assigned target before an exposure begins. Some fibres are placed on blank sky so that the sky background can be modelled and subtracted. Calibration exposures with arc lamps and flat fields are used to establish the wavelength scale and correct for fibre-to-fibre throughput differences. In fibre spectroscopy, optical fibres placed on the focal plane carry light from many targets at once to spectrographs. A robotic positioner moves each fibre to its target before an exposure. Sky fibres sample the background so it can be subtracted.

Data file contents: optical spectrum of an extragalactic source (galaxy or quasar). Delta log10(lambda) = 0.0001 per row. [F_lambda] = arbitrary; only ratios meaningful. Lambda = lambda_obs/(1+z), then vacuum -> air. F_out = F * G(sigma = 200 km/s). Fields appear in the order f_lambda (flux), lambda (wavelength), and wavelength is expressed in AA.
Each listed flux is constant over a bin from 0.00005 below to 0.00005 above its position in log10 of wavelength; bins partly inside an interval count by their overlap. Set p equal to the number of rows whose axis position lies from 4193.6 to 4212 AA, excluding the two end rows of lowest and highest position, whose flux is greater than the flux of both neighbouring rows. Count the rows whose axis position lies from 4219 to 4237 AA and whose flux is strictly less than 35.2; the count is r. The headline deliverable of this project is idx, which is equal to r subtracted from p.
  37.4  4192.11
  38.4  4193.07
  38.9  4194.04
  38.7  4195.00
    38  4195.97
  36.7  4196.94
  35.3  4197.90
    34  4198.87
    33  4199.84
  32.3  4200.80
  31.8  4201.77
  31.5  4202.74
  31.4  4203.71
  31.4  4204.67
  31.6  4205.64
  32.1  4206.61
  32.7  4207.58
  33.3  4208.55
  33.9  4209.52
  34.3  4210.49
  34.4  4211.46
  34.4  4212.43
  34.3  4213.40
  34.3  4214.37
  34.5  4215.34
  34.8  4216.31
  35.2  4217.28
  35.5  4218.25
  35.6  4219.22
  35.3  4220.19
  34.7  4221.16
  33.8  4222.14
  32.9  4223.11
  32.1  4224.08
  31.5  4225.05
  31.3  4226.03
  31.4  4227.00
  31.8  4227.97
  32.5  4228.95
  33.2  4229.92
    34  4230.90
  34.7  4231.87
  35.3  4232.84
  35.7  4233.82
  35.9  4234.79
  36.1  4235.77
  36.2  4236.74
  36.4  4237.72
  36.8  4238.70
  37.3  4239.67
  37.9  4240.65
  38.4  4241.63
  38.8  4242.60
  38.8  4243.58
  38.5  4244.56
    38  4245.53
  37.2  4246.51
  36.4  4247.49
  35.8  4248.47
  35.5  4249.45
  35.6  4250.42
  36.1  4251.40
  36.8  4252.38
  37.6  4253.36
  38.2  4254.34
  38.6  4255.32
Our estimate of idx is -12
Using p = 0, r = 12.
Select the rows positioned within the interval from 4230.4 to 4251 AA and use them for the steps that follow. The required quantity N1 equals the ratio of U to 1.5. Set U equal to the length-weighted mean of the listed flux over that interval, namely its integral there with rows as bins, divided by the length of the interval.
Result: 24.42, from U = 36.6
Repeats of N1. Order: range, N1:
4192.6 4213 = 22.79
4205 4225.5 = 22.57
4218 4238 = 22.70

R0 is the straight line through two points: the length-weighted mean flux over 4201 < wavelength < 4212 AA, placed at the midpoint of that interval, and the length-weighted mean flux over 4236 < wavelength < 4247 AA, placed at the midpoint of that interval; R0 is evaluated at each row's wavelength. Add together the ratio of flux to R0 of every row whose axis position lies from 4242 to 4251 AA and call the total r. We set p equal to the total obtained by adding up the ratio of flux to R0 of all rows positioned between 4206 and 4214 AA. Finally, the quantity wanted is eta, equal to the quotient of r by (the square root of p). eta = 3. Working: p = 8.1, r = 9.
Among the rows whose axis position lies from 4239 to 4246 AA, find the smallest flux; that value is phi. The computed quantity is 37.3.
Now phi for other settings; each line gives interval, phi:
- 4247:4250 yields 35.5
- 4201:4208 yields 31.4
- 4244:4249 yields 35.8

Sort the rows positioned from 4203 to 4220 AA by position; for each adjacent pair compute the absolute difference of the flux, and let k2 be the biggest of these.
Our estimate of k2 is 0.60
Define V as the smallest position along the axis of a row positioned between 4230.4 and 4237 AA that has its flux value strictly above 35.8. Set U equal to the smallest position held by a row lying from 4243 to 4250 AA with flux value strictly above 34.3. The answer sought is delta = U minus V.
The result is 8.8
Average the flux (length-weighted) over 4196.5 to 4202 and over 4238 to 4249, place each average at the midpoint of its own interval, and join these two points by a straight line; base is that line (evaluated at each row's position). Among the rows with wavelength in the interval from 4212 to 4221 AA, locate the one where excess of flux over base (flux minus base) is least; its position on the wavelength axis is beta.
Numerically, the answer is 4214.37 AA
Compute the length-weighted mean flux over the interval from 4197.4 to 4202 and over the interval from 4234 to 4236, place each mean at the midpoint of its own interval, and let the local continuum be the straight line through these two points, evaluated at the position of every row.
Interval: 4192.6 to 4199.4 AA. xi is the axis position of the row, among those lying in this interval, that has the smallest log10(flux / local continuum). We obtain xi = 4198.87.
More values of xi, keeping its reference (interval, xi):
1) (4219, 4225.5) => 4225.05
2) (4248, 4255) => 4249.45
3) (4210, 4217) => 4214.37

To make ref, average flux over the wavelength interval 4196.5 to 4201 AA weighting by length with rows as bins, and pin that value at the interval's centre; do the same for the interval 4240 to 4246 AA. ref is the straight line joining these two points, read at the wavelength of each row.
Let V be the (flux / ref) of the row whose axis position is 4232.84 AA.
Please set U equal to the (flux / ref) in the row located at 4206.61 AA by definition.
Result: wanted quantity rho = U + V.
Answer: 1.86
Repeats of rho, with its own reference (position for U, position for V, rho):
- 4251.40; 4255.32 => 1.90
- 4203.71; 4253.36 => 1.86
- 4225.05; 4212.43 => 1.82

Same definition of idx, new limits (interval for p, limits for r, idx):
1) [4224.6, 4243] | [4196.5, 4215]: -17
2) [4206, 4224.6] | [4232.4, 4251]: 1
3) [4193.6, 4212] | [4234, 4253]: 0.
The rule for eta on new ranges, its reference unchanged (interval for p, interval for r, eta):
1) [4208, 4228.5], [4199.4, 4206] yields 2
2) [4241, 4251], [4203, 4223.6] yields 7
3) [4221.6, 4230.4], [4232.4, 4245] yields 5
